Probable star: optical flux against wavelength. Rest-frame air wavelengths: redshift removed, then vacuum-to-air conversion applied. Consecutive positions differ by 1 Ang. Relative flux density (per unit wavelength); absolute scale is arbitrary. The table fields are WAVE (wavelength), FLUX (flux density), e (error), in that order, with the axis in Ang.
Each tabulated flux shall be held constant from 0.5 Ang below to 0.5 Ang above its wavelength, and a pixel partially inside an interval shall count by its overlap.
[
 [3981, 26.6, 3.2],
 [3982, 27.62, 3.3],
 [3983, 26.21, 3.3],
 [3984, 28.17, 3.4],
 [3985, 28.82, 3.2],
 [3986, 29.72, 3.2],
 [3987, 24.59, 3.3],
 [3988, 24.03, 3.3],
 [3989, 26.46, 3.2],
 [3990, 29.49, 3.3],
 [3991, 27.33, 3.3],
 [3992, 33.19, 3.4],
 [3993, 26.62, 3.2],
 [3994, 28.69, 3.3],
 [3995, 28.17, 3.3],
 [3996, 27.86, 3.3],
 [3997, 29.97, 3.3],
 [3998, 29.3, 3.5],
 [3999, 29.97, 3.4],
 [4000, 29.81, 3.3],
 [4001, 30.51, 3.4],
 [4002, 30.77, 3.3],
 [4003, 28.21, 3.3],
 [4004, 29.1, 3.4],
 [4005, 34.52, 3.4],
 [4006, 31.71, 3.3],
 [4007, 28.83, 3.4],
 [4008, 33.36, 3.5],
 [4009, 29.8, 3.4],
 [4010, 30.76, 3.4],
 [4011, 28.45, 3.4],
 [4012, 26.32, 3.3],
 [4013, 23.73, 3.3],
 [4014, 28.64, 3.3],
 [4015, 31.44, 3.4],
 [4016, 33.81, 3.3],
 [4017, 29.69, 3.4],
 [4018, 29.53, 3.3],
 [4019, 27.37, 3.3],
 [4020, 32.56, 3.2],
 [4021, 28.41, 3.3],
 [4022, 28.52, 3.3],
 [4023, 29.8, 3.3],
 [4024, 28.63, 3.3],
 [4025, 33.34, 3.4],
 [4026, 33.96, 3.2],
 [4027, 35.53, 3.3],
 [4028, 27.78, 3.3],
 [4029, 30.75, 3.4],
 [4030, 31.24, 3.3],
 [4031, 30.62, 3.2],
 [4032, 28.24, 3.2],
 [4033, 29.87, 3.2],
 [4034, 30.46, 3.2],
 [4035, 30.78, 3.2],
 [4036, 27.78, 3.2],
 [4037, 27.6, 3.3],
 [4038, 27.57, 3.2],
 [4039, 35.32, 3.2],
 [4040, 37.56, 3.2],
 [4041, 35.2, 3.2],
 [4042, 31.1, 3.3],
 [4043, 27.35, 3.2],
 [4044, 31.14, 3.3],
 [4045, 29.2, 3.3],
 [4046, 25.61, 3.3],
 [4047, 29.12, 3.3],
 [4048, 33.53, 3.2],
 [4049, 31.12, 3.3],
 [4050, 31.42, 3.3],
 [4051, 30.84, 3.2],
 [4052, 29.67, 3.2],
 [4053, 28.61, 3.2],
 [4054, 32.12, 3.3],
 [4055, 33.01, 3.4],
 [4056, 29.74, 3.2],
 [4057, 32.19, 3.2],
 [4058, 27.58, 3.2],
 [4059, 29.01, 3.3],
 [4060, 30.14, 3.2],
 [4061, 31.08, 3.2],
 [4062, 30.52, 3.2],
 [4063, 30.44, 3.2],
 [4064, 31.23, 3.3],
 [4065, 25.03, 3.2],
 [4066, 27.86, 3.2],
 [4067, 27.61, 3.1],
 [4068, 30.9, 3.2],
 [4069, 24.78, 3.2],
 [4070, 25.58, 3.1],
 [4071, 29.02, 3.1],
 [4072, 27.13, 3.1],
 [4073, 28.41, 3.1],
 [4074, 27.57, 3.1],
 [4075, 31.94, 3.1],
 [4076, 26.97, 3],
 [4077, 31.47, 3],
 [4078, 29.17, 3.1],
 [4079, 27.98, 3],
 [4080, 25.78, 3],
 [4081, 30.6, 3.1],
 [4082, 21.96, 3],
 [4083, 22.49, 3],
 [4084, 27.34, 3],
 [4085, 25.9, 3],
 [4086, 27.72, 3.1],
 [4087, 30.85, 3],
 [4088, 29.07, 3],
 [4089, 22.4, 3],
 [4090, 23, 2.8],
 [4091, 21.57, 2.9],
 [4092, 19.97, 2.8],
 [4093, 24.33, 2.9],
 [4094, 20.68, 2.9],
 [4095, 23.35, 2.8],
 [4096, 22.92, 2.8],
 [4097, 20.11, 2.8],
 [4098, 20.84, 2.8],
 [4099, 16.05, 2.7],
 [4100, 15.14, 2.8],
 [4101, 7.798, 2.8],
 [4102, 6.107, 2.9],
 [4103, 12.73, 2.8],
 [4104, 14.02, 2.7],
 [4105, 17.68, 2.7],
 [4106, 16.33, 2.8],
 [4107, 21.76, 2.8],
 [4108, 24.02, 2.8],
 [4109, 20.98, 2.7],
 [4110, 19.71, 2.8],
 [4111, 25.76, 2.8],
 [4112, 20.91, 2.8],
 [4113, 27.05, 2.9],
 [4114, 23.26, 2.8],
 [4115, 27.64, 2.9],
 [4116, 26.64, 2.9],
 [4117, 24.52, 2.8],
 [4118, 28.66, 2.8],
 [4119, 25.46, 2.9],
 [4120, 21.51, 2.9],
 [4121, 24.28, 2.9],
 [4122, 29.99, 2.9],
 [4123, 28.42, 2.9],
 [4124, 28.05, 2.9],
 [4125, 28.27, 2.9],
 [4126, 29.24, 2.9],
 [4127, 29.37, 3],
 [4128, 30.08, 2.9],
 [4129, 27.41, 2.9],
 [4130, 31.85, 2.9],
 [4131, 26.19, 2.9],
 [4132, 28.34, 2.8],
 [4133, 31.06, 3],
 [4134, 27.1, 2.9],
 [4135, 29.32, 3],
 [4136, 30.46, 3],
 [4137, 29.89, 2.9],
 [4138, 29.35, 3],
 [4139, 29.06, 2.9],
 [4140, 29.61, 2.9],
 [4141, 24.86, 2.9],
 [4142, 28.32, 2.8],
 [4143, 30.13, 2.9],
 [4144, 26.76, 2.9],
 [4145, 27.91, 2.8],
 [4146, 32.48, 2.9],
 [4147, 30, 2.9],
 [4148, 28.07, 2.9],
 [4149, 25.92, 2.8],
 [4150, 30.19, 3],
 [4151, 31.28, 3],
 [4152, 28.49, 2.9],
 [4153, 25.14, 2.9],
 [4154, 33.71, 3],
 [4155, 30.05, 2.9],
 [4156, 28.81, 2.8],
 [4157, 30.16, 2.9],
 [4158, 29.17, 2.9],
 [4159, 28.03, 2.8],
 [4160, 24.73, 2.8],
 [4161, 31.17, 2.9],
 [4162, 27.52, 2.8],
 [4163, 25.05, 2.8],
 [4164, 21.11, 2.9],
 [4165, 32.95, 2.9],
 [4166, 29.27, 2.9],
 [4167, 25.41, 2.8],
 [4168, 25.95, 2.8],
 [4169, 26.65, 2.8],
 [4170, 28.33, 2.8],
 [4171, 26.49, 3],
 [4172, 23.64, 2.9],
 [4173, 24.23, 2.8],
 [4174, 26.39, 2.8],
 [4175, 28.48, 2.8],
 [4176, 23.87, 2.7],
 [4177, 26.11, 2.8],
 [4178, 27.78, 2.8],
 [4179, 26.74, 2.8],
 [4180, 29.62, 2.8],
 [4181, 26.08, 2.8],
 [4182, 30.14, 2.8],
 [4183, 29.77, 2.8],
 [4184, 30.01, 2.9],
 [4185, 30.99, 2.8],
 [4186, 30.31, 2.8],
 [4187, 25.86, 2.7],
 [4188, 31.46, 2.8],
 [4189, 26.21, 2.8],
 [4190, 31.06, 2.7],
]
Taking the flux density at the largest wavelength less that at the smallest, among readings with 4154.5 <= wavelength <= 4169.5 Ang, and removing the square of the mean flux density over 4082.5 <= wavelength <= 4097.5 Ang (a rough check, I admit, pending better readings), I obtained -585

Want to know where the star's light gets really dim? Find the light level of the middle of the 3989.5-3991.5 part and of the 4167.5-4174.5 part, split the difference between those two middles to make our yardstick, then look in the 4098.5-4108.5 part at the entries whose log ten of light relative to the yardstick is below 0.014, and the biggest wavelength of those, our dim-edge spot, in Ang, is 4108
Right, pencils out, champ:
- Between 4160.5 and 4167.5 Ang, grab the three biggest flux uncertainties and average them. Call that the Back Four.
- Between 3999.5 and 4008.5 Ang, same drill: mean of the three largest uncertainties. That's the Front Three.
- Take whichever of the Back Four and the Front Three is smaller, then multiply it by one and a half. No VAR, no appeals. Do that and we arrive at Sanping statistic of 4.35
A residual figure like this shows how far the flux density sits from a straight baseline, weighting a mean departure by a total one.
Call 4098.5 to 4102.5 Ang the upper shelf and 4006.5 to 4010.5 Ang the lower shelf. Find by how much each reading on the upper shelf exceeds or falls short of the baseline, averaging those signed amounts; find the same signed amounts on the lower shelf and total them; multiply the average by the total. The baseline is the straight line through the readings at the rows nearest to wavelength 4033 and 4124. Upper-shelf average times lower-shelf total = -23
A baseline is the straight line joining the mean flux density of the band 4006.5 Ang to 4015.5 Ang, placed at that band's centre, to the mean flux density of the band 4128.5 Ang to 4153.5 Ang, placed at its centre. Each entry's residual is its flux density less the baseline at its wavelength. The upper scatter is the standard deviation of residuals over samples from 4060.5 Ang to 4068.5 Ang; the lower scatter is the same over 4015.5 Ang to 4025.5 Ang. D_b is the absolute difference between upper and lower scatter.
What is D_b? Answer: 0.0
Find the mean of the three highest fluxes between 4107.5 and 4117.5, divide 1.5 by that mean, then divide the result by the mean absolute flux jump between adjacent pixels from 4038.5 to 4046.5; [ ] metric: 0.0178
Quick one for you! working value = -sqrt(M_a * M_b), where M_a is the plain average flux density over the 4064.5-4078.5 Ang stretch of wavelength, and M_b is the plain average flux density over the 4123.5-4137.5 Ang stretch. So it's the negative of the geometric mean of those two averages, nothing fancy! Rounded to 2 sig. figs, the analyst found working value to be -29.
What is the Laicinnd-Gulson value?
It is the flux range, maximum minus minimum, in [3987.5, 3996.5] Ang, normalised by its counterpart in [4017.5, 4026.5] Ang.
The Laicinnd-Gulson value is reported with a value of 1.39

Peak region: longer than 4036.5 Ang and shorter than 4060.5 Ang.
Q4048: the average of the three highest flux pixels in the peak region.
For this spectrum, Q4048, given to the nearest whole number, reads 36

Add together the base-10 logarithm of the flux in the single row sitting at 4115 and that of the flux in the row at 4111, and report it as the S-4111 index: 2.85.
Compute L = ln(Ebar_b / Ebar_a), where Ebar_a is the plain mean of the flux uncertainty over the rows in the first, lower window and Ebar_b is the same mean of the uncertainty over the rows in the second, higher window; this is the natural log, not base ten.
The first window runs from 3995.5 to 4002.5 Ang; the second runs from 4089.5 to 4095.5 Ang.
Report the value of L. -0.16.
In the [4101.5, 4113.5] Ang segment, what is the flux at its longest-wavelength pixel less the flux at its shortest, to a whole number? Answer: 21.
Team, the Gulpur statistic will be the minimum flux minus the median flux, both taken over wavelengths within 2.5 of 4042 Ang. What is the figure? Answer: -3.8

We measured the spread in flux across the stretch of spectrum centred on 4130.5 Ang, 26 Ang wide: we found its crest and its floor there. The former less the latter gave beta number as 10.3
